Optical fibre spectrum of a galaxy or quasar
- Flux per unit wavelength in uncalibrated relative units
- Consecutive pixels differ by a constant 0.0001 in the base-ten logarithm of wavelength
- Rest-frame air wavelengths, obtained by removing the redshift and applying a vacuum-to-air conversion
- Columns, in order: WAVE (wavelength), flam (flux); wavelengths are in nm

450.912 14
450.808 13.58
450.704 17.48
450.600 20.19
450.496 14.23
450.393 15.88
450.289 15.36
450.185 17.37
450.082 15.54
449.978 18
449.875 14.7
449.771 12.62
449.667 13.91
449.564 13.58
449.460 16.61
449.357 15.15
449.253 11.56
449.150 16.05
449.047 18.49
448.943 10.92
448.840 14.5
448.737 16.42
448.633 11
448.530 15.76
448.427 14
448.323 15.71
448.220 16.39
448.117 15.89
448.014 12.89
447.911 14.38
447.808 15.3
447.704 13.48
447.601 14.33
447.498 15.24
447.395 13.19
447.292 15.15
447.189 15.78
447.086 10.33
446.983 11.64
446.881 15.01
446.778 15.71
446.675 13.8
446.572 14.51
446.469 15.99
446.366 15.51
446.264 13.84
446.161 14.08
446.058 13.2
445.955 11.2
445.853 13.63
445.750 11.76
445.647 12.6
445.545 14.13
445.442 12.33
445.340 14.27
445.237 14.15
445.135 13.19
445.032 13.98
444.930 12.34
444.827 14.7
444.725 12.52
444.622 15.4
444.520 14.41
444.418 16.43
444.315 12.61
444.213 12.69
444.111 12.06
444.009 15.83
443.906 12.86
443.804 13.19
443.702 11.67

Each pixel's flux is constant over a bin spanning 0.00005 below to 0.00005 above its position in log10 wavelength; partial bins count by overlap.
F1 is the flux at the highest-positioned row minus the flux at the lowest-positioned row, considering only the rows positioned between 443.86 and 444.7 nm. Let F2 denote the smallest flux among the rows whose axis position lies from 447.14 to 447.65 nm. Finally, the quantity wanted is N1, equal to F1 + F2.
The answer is 15.7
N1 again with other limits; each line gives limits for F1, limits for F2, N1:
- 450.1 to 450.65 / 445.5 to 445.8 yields 14.6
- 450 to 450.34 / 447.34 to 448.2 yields 12.7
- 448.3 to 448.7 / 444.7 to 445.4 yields 7.6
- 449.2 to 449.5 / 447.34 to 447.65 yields 18.2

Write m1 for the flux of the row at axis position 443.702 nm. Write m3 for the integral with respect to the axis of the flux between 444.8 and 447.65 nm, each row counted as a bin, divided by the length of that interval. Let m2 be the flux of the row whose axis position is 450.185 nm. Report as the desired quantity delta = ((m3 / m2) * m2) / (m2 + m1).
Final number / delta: 0.47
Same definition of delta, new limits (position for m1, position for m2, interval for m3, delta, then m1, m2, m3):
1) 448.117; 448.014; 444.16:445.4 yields 0.48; 15.89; 12.89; 13.9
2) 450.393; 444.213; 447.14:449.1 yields 0.51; 15.88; 12.69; 14.7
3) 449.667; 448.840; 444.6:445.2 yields 0.48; 13.91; 14.5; 13.6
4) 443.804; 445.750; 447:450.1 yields 0.58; 13.19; 11.76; 14.5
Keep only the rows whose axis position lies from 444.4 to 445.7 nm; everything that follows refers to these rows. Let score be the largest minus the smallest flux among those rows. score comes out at 4.1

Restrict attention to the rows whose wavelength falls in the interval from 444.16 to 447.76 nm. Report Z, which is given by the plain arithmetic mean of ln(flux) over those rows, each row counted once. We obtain 2.62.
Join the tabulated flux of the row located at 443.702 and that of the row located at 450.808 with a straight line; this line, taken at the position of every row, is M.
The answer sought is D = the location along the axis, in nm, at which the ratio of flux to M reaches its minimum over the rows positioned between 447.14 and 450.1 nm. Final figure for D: 448.943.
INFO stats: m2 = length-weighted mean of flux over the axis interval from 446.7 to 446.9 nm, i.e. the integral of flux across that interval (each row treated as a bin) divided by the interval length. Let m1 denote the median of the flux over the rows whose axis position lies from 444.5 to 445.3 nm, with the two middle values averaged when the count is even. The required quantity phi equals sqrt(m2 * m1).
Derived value 14.6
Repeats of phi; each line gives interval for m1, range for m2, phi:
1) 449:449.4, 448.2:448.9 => 15.1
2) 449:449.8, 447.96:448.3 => 14.8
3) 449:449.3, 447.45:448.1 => 15.2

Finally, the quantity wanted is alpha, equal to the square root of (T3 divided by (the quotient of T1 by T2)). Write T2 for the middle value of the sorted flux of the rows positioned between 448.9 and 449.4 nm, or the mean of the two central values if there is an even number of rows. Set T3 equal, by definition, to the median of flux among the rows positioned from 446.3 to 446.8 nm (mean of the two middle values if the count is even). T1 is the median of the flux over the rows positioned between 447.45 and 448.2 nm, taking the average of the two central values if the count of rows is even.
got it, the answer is 4.04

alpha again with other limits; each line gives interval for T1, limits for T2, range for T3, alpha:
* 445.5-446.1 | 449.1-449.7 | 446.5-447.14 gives 3.99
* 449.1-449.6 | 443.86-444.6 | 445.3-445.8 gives 3.27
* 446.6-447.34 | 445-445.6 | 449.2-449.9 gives 3.61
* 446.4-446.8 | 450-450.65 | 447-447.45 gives 3.84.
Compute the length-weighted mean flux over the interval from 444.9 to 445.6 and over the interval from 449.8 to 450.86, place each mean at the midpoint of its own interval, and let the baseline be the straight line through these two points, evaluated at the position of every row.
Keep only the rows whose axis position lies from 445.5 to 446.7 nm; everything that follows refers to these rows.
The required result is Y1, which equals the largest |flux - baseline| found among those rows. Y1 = 2.7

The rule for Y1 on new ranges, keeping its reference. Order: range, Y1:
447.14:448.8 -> 4.3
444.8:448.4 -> 4.1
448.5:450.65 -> 4.5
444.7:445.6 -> 1.4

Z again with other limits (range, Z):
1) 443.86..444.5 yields 2.61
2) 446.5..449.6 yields 2.66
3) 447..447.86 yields 2.64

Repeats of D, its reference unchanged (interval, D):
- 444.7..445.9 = 445.750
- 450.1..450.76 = 450.496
